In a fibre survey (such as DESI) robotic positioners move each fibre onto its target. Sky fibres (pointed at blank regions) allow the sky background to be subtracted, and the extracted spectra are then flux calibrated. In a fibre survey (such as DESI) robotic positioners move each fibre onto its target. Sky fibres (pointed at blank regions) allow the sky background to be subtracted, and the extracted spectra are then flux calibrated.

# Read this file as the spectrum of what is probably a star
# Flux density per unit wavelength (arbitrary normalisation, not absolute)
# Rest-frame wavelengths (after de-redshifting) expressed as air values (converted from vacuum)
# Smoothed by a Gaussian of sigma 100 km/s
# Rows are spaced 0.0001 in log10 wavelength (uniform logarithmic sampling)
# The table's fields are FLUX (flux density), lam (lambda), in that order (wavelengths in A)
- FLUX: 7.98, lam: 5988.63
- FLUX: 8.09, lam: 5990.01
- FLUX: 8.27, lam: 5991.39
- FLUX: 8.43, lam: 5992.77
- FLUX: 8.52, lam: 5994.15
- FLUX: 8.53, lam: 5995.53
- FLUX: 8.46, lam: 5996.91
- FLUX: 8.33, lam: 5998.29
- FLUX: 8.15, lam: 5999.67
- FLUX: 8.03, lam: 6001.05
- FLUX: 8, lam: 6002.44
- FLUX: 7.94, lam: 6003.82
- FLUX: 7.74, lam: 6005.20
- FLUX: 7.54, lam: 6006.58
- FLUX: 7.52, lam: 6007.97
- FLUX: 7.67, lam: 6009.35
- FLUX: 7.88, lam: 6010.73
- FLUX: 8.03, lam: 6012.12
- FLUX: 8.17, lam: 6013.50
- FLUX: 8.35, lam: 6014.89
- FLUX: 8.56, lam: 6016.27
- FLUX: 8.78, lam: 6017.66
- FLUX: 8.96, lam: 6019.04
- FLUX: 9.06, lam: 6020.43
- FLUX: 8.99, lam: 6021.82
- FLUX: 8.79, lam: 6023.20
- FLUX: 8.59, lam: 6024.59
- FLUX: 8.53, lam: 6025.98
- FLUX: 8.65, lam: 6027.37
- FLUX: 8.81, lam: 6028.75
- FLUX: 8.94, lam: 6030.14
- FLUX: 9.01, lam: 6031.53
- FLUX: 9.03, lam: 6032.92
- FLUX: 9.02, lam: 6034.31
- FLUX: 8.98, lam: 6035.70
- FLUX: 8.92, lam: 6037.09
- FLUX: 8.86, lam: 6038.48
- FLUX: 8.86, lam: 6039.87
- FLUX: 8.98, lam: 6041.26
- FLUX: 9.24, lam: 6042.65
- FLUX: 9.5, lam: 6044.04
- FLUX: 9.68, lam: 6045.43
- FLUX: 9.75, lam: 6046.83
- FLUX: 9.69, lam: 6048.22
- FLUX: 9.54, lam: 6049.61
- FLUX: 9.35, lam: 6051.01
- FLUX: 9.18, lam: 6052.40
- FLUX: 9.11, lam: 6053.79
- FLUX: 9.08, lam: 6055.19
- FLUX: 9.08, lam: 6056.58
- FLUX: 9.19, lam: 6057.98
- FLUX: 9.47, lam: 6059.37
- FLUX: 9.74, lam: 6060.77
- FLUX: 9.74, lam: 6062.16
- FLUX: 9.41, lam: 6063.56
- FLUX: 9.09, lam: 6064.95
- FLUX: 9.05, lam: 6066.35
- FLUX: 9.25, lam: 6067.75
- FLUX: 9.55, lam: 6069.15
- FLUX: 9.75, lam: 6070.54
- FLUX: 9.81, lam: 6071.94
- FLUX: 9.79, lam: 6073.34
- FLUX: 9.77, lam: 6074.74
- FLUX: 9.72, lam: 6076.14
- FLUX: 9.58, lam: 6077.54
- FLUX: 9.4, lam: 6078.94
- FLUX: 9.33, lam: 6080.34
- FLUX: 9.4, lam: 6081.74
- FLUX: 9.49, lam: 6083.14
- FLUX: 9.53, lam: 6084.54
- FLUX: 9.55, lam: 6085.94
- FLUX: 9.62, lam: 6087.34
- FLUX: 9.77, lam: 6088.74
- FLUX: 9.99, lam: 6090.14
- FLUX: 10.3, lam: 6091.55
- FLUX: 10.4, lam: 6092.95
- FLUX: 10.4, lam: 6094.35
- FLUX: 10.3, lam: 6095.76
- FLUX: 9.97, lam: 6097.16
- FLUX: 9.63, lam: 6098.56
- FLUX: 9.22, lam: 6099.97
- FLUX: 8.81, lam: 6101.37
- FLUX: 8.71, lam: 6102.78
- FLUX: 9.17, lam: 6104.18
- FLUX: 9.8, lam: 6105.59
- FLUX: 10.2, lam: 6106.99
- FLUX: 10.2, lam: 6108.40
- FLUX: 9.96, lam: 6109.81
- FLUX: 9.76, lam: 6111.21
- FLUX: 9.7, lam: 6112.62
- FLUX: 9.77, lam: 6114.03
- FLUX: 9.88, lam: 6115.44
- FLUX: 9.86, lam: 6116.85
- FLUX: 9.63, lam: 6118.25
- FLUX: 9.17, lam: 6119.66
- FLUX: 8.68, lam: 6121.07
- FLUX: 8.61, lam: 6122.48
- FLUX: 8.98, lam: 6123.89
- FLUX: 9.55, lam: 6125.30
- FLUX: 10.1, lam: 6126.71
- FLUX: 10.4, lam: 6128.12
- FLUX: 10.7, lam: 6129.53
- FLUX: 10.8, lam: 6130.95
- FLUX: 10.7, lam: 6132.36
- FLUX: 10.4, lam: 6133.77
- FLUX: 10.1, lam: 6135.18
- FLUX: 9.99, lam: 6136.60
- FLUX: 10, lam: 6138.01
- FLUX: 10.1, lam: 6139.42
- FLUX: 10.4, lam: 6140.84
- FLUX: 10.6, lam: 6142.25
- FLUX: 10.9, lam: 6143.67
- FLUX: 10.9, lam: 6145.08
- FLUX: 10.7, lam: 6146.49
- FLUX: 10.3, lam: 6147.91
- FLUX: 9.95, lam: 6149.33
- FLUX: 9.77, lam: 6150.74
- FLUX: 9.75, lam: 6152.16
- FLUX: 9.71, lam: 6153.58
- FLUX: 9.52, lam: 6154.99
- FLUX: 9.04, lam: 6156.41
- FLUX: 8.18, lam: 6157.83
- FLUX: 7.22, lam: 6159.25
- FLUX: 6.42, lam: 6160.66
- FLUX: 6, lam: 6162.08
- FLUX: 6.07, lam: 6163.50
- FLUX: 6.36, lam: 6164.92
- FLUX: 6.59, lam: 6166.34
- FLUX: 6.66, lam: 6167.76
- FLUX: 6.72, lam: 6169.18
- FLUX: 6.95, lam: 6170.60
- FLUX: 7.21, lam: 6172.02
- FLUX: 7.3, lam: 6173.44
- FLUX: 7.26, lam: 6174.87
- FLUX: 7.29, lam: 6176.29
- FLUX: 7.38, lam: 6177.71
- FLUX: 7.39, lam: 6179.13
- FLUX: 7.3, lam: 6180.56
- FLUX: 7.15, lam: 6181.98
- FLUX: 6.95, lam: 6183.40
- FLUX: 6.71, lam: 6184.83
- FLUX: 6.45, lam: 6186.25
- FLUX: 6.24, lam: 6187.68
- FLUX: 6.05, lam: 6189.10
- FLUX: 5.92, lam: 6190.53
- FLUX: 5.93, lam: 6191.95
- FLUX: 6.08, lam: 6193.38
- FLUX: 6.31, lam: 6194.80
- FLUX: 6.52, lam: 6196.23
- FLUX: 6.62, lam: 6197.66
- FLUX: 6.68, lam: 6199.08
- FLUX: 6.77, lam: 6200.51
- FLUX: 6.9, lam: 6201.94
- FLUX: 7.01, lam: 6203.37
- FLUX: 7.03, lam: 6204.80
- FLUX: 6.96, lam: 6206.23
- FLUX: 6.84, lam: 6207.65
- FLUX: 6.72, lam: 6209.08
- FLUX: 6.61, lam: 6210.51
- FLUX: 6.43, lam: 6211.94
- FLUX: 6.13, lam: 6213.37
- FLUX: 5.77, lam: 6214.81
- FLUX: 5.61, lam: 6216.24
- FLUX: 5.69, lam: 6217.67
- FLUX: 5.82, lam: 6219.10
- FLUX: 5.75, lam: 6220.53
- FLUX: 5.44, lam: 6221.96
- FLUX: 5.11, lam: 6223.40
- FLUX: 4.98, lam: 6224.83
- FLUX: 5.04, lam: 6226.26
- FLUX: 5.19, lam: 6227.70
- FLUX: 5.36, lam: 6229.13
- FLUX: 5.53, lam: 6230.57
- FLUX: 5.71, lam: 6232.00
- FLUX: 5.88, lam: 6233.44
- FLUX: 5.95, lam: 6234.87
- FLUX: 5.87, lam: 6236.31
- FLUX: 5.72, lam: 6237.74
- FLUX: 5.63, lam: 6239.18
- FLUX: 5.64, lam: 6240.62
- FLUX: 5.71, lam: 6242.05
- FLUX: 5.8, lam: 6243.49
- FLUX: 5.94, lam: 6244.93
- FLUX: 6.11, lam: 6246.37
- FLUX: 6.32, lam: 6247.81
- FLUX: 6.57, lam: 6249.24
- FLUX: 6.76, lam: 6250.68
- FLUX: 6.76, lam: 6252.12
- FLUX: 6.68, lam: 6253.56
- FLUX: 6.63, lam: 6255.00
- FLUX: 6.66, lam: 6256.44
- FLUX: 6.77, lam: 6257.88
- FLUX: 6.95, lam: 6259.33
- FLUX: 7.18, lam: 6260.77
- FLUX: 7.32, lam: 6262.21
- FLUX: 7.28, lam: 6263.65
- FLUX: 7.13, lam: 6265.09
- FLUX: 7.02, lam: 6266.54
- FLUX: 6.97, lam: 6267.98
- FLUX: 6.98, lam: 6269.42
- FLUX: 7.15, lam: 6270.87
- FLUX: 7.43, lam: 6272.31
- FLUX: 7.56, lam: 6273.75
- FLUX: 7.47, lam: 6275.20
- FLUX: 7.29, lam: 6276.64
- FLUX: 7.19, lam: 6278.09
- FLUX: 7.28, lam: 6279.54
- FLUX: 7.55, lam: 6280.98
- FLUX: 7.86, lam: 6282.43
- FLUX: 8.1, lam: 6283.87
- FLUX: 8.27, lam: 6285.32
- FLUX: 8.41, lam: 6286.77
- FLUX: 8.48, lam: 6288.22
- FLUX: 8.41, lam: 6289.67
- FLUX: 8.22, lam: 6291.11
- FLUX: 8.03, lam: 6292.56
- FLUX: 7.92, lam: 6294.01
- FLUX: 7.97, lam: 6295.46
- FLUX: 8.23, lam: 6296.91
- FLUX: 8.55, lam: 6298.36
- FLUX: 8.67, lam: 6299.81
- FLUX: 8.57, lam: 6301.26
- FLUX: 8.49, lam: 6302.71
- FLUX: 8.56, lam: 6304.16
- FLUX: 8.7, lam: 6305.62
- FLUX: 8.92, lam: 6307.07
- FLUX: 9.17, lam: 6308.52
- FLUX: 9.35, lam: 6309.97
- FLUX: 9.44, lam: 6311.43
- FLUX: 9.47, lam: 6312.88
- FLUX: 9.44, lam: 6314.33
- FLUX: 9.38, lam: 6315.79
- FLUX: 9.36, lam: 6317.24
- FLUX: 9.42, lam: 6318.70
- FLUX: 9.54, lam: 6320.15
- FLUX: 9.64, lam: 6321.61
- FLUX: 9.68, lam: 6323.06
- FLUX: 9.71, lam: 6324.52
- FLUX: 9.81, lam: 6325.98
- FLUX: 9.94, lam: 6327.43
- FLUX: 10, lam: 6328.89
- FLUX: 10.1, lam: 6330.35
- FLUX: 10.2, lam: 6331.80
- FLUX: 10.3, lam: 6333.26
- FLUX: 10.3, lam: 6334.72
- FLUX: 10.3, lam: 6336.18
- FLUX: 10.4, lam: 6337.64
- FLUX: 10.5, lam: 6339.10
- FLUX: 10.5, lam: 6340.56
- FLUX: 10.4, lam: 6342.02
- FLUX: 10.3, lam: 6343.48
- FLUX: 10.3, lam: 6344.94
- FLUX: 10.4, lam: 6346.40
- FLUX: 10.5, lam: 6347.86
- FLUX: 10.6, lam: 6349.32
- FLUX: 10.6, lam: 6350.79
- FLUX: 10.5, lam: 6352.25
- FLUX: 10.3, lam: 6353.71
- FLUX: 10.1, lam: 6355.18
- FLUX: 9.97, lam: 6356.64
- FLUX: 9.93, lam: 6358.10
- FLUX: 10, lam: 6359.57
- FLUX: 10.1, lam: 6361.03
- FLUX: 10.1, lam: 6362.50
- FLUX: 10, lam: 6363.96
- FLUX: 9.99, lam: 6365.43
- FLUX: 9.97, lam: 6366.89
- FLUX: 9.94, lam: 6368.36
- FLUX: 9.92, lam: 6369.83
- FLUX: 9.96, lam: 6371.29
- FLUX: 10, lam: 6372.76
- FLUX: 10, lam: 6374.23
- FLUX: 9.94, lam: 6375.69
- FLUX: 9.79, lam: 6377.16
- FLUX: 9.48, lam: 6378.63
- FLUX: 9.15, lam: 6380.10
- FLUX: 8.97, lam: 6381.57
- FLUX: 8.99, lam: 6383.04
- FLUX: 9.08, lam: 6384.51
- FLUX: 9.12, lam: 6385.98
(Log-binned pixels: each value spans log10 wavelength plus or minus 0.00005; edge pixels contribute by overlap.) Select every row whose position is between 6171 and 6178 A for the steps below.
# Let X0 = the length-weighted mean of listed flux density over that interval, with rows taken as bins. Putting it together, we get 7.3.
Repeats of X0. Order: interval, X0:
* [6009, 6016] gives 8.1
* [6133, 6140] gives 10.1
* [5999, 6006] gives 8.0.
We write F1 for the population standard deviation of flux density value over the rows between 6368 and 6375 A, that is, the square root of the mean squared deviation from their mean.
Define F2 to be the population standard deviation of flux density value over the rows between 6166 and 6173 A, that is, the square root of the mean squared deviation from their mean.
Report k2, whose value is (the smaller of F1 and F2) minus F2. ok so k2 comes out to -0.195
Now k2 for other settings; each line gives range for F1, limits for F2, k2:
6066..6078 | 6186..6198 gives 0.000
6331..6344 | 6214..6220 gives 0.000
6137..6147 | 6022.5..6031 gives 0.000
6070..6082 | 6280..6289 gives -0.142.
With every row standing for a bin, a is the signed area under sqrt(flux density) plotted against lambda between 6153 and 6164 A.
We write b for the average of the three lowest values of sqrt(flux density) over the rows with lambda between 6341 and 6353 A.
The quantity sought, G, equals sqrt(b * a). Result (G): 9.9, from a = 31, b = 3.21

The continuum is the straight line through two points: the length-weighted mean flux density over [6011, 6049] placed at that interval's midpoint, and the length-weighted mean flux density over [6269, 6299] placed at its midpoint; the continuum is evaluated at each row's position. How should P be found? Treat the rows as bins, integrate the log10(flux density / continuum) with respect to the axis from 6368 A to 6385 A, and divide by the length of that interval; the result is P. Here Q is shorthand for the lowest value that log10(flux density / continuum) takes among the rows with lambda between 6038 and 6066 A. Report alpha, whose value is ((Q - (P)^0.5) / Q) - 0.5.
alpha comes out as 671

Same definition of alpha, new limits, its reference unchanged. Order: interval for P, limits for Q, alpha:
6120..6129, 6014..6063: 7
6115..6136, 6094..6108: -44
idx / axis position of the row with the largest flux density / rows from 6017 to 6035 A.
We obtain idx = 6020.43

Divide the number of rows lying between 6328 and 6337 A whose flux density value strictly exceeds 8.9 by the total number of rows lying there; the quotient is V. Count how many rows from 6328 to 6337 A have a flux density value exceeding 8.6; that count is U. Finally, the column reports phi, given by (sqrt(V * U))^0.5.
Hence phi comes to 1.6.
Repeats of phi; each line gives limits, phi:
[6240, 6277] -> 0.0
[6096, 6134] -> 2.2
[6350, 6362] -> 1.7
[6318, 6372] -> 2.5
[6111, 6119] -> 1.6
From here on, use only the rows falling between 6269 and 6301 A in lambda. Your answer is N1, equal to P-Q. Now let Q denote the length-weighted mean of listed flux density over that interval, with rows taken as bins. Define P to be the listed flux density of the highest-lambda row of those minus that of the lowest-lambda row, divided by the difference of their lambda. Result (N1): -7.8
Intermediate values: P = 0.06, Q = 7.9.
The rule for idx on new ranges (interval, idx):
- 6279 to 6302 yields 6299.81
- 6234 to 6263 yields 6262.21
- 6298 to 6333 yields 6331.80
